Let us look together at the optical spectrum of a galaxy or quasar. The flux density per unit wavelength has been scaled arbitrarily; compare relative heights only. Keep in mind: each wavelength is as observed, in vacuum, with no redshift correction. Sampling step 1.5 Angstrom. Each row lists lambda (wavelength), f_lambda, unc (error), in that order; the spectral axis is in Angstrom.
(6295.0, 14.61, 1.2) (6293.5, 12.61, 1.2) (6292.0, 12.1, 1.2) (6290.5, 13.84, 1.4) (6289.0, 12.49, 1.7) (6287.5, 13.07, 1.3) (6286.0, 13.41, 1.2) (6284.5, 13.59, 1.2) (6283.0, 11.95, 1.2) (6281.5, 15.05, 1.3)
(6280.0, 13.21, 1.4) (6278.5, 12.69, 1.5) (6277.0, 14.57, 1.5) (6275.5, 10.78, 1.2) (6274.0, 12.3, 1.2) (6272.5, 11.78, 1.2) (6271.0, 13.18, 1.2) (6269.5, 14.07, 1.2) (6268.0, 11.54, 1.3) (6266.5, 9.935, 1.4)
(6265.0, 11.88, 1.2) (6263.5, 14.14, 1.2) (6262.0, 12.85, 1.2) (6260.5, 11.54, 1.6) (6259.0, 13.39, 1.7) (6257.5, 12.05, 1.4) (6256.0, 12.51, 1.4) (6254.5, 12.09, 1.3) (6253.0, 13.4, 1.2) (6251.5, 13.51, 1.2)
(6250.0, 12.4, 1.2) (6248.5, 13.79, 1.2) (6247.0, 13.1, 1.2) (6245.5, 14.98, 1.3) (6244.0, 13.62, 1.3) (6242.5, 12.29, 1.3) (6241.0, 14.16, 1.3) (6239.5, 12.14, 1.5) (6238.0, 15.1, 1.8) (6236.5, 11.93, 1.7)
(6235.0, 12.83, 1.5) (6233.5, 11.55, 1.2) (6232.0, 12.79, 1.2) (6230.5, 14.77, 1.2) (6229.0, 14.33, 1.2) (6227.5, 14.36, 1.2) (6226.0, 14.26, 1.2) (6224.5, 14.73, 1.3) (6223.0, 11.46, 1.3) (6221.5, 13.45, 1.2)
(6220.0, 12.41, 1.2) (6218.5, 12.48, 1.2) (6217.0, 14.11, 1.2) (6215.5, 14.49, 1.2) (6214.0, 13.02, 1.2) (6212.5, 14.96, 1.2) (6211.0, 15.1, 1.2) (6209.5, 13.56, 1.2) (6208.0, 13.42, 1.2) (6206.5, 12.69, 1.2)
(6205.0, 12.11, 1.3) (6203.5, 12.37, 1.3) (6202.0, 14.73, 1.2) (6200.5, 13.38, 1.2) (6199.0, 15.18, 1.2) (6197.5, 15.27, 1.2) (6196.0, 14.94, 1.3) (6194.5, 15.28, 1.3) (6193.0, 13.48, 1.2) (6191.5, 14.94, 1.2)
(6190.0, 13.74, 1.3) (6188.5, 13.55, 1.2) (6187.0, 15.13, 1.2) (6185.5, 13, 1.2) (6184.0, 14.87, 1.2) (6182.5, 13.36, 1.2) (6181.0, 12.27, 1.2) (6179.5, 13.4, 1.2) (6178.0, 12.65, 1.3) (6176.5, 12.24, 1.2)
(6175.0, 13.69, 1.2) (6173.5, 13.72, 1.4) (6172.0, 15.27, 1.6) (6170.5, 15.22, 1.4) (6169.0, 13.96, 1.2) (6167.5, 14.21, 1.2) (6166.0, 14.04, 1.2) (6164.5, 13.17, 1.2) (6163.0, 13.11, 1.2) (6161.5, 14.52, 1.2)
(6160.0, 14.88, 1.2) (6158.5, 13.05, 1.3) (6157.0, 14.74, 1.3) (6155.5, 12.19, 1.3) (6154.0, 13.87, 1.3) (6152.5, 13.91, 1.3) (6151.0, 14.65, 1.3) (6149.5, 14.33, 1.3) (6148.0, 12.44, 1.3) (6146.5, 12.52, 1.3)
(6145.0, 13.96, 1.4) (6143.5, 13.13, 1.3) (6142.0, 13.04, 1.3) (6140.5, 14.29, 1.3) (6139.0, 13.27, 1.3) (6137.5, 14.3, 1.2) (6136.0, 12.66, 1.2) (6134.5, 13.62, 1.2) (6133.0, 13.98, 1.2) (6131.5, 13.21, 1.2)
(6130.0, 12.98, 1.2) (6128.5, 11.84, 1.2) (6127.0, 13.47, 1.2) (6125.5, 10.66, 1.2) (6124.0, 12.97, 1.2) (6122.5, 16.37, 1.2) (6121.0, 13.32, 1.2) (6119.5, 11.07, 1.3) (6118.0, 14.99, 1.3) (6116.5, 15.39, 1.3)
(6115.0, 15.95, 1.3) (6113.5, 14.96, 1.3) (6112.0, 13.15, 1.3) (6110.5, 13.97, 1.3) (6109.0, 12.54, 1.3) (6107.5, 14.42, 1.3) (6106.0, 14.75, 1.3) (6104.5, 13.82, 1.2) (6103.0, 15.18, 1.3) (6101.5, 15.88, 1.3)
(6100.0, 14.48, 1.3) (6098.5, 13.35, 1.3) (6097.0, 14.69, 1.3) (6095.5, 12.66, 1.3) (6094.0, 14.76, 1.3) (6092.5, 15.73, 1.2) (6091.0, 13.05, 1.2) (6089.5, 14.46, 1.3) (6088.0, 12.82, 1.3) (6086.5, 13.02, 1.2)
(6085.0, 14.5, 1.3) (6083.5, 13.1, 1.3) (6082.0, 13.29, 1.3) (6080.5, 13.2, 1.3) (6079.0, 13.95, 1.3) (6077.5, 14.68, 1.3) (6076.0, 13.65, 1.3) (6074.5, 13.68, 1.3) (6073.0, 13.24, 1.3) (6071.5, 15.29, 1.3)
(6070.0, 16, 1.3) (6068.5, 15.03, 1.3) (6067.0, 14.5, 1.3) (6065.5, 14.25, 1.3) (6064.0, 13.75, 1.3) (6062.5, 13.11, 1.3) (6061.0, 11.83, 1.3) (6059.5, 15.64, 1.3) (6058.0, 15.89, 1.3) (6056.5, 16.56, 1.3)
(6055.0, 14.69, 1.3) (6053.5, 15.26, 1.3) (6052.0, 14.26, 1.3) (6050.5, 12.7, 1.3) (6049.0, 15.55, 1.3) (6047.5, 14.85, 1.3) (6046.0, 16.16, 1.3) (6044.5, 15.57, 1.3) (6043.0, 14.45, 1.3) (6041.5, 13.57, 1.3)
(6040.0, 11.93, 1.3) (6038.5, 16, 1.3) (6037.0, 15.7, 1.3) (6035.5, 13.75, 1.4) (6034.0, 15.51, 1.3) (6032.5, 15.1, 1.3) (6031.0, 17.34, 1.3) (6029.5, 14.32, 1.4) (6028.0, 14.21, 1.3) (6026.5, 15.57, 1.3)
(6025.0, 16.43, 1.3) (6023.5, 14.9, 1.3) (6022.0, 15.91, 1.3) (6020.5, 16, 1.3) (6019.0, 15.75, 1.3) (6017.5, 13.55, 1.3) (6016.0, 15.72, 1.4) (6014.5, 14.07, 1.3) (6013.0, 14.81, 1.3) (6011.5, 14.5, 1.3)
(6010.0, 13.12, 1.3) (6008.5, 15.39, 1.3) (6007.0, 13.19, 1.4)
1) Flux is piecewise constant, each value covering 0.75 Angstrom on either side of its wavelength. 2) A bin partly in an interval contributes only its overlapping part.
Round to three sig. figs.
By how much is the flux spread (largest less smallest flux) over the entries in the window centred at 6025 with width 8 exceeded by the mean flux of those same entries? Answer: 13.2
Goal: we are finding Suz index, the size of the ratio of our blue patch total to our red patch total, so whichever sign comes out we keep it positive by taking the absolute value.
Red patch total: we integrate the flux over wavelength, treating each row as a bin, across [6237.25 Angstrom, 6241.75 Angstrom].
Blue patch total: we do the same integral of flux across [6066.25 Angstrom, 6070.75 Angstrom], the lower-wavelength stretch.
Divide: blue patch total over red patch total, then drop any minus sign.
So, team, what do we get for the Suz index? 1.10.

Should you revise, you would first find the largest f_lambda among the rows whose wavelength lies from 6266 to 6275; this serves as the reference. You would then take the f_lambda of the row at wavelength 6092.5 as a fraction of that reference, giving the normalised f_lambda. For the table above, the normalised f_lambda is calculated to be 1.12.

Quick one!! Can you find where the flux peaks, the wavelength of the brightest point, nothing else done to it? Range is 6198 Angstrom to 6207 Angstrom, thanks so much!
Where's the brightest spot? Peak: 6199.0 Angstrom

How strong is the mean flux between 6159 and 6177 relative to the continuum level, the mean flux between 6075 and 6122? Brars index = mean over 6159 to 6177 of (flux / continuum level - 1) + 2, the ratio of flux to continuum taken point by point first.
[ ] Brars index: 2.00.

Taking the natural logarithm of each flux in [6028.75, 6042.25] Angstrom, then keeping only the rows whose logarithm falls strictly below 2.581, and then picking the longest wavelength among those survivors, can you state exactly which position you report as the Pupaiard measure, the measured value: 6040.0 Angstrom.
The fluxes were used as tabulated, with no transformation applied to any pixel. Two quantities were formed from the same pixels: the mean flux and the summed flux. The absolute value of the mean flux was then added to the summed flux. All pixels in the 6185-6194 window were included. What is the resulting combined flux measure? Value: 98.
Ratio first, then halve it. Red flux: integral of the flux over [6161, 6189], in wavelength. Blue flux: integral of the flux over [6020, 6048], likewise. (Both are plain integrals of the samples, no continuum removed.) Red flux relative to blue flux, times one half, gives 0.455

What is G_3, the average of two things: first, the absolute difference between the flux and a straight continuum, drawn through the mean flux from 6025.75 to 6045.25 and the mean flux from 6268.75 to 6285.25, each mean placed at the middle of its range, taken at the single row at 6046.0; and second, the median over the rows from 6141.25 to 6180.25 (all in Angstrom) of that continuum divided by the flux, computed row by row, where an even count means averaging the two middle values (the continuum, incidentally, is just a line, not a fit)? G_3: 1.2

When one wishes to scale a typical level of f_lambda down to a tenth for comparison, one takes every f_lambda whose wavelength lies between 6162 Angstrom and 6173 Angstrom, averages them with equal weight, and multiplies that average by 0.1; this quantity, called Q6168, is 1.414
